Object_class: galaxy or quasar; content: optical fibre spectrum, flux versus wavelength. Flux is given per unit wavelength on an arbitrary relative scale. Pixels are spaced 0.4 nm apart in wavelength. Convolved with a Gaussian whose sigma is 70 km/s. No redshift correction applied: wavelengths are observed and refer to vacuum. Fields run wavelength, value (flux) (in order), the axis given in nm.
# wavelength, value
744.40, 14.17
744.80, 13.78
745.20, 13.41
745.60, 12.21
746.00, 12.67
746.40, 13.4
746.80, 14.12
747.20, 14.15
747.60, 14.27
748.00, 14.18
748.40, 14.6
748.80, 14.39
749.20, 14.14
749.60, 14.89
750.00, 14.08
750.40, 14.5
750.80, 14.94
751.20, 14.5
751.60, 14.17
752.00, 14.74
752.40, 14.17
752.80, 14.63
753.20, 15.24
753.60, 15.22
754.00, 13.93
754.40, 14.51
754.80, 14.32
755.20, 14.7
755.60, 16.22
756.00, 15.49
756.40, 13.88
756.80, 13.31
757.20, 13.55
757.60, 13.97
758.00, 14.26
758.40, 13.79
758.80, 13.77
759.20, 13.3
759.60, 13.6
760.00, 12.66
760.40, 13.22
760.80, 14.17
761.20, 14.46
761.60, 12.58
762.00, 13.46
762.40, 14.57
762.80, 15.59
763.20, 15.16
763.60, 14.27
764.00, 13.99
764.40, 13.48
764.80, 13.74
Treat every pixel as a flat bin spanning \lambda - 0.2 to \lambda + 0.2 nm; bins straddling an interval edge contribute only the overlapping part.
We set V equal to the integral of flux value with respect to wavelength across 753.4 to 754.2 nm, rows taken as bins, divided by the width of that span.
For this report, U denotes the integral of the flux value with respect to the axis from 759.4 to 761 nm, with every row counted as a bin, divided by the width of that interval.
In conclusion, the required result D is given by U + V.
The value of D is 28.0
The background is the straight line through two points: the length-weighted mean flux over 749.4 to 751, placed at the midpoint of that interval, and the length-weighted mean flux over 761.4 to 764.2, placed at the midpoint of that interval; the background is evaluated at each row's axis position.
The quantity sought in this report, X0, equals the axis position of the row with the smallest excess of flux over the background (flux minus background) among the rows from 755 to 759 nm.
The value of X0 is 756.80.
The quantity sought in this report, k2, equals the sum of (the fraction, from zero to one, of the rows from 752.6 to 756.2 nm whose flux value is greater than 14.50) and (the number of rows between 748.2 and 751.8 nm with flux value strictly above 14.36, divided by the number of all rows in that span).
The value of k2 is 1.4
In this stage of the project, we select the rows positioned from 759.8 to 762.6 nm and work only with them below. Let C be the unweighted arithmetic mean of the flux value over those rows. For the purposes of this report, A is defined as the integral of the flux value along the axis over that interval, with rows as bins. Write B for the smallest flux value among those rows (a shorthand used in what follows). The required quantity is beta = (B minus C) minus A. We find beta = -39.1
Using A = 38.0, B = 12.58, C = 13.59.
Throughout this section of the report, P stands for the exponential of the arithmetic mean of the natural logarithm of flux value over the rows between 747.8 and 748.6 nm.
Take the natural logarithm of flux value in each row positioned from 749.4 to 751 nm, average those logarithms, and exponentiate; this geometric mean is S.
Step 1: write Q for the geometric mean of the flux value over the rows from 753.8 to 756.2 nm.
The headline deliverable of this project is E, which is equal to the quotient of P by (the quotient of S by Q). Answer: 14.6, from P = 14.4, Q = 14.8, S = 14.60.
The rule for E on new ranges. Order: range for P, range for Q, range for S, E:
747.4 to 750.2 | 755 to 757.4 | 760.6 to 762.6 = 15.0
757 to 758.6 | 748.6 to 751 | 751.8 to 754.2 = 13.7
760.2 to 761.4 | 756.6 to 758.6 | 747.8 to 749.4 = 13.4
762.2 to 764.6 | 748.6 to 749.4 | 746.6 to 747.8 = 14.6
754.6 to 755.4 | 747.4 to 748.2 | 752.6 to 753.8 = 13.7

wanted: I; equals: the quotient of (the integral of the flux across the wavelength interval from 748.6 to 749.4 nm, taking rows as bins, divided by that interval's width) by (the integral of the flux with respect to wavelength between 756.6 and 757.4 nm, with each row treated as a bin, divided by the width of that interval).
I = 1.06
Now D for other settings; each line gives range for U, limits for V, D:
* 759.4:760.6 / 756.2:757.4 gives 26.7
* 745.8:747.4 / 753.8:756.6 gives 28.3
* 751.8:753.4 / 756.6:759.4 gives 28.4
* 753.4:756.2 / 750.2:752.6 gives 29.4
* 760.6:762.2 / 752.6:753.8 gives 28.7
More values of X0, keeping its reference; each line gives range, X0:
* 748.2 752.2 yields 750.00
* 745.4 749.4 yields 745.60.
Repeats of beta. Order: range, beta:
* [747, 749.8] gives -40.5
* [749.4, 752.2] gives -41.2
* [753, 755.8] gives -42.6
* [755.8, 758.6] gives -40.0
